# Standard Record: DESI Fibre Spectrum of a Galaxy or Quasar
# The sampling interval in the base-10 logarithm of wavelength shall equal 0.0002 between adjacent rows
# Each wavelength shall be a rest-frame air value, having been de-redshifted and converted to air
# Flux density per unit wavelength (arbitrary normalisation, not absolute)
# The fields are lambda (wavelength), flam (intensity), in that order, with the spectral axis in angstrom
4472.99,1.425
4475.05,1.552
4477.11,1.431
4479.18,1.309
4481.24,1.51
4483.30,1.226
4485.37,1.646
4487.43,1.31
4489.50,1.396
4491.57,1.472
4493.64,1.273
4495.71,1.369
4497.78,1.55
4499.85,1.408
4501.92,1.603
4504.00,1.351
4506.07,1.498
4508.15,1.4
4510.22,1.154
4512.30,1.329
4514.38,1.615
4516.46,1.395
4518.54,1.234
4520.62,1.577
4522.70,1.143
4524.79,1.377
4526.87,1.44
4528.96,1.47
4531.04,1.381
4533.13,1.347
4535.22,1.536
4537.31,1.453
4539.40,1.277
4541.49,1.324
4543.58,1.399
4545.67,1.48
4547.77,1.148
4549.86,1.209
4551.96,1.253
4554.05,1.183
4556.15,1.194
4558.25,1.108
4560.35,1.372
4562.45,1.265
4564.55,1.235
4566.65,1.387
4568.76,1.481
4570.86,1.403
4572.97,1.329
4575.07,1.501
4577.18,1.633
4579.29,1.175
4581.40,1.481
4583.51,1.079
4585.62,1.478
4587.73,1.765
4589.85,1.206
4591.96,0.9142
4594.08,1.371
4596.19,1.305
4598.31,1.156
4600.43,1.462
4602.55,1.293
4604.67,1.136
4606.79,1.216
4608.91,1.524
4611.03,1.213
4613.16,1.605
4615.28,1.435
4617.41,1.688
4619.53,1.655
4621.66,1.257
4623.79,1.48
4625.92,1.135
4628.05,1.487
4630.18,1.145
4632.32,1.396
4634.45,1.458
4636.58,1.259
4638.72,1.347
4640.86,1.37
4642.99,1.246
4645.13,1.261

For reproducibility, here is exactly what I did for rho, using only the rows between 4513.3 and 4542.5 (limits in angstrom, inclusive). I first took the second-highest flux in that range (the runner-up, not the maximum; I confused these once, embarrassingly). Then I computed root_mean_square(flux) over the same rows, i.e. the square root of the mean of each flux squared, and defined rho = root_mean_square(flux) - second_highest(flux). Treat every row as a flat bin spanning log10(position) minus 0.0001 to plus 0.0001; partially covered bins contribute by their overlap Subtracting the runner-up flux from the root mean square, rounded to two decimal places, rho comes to -0.17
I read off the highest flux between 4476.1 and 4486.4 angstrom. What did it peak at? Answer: 1.646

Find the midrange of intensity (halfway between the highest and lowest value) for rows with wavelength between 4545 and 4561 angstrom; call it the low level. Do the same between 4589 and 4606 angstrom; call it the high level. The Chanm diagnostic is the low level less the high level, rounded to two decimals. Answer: 0.11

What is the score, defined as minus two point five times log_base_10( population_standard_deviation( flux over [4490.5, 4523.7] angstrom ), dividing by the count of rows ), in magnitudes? 2.1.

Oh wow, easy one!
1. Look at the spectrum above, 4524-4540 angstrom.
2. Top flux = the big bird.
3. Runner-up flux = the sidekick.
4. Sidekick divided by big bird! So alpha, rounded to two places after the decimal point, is 0.96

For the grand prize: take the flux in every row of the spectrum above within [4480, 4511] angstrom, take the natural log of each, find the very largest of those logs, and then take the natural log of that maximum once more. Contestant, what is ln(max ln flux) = -0.70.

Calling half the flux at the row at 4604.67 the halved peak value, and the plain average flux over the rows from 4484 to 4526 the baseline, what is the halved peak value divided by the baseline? 0.40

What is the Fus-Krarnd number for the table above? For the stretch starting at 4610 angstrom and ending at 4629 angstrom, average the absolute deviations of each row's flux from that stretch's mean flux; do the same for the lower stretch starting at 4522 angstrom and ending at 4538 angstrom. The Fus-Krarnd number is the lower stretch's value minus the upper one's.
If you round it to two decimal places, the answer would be -0.08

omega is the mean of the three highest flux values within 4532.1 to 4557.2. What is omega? 1.49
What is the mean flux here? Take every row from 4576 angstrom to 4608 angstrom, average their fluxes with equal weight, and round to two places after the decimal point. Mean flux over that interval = 1.31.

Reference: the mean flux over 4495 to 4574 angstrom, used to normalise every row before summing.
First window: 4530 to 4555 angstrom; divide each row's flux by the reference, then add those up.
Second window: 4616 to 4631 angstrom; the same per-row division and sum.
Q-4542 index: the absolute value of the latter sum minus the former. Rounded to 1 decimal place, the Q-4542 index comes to 4.5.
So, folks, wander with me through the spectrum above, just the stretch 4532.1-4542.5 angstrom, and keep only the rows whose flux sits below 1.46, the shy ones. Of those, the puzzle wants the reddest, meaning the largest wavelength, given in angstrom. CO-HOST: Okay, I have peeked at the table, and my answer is 4541.49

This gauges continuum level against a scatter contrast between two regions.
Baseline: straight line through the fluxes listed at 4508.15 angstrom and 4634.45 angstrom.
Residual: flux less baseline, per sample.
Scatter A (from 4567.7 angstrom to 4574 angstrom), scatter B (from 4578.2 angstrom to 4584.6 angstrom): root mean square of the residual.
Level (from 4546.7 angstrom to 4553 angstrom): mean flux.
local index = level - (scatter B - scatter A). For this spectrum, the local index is 1.02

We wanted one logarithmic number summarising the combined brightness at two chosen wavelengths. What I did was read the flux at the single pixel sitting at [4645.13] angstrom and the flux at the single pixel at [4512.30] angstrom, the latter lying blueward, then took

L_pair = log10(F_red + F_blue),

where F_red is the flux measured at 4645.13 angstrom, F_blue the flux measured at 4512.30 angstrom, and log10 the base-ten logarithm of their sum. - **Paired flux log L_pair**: 0.41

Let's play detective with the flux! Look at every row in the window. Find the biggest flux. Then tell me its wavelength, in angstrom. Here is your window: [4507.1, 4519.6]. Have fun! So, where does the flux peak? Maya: 4514.38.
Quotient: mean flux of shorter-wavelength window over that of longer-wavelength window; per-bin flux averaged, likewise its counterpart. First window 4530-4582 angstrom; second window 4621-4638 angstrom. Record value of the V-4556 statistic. 1.01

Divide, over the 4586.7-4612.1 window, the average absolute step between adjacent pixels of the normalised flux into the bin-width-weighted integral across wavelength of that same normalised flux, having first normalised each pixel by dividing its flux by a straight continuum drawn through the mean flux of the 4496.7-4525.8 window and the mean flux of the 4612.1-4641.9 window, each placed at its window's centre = 127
